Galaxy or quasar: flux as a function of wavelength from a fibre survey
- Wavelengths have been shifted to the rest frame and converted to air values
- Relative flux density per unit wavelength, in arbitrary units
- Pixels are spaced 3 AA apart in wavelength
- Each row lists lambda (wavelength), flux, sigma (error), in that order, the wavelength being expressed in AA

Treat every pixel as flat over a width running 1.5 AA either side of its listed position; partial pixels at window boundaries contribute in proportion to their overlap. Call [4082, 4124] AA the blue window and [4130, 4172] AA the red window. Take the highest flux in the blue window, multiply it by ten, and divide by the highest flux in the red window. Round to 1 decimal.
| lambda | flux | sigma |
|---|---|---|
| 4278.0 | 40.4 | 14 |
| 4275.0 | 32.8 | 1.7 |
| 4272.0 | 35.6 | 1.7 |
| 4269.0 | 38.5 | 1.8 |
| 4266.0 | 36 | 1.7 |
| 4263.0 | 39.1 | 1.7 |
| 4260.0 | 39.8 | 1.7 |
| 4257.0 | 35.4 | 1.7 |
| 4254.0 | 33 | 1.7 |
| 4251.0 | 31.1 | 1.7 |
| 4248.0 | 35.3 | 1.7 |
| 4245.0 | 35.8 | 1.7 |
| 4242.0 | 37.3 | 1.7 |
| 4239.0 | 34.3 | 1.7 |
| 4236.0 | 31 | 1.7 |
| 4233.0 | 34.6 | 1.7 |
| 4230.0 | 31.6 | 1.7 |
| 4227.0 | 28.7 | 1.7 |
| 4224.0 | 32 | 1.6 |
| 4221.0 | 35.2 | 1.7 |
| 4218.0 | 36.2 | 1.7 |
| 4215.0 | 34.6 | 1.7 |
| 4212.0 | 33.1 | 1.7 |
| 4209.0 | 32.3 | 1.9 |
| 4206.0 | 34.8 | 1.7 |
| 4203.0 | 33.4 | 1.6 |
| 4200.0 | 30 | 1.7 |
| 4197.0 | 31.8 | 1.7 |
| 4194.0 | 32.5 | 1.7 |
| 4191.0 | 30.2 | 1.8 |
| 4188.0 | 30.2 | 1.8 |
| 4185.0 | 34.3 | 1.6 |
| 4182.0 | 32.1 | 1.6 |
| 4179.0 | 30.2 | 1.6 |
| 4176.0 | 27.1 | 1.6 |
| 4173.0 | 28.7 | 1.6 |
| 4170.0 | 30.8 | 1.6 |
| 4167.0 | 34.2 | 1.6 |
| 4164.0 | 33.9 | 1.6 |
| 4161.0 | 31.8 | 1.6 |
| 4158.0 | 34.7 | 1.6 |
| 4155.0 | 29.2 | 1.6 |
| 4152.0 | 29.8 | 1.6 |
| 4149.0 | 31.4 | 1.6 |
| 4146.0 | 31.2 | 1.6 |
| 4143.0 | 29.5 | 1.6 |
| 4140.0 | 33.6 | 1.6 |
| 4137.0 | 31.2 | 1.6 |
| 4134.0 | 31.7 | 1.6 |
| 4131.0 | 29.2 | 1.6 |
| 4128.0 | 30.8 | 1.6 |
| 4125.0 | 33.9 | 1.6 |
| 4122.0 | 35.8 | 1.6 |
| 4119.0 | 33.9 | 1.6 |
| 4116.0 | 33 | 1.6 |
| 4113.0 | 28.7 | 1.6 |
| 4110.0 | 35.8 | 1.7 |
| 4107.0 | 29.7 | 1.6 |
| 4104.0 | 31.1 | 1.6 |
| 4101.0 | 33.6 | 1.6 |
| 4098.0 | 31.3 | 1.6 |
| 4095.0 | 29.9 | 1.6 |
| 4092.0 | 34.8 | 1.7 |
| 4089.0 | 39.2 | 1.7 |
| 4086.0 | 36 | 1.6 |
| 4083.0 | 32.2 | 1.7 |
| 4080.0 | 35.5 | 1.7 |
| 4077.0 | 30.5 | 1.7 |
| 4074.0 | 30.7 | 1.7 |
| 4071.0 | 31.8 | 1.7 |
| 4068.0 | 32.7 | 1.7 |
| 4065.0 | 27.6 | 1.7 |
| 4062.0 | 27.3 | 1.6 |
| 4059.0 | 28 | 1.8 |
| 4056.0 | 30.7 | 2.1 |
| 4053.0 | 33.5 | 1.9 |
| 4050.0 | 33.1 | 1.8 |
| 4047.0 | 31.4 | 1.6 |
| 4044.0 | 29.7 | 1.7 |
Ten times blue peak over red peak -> 11.3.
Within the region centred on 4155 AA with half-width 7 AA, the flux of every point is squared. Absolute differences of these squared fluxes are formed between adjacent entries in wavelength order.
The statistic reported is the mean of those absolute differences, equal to 169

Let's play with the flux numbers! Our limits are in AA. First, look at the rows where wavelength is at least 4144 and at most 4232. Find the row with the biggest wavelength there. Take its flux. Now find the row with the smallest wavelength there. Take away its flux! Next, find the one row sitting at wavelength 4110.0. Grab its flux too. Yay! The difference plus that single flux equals 36.2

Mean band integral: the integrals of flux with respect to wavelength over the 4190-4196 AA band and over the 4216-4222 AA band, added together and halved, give 201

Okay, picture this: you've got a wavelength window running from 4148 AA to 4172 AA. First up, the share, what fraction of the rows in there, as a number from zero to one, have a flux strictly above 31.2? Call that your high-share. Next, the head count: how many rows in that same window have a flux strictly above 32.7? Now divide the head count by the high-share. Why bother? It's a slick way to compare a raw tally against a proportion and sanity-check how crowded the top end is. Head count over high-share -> 4.80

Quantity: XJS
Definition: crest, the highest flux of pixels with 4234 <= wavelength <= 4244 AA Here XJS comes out 37.3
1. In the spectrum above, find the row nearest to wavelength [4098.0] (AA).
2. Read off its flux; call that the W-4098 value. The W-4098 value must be 31.3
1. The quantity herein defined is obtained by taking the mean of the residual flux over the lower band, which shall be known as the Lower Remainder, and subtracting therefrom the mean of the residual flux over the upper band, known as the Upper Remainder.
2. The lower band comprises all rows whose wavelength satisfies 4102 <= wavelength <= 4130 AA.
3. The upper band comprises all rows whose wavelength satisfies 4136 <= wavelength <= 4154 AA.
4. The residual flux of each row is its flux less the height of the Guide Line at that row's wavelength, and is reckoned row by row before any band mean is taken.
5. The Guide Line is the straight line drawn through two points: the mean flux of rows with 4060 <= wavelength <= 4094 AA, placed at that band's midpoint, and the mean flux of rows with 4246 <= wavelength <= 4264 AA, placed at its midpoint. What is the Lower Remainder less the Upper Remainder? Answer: 1.9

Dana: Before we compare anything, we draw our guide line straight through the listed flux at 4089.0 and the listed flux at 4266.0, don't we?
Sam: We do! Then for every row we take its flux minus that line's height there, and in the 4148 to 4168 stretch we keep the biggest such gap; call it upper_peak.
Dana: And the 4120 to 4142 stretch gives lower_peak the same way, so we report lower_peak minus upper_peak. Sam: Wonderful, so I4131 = 0.4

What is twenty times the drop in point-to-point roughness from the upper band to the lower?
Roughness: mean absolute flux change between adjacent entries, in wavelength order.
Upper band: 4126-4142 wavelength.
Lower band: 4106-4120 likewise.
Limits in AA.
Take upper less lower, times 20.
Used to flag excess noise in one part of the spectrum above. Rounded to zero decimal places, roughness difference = -57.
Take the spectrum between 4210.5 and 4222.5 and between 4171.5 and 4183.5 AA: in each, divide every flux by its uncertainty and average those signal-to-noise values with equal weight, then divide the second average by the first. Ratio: 0.90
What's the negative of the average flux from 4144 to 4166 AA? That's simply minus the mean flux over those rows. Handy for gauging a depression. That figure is -31.7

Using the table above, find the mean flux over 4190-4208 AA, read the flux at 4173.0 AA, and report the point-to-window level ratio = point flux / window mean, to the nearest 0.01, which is 0.89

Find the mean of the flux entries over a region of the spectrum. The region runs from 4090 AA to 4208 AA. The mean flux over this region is 31.8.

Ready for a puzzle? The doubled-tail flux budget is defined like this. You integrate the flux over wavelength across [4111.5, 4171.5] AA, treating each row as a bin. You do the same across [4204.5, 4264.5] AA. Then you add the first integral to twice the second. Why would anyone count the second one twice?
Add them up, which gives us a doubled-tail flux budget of 6026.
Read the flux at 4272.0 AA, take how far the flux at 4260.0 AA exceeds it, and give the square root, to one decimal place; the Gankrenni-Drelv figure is 2.0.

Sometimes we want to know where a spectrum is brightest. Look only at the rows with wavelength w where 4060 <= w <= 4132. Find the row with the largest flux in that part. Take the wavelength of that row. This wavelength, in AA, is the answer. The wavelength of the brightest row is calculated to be 4089.0 AA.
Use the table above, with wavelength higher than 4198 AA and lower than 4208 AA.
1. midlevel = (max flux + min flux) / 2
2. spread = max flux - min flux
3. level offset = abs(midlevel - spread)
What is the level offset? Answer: 27.6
